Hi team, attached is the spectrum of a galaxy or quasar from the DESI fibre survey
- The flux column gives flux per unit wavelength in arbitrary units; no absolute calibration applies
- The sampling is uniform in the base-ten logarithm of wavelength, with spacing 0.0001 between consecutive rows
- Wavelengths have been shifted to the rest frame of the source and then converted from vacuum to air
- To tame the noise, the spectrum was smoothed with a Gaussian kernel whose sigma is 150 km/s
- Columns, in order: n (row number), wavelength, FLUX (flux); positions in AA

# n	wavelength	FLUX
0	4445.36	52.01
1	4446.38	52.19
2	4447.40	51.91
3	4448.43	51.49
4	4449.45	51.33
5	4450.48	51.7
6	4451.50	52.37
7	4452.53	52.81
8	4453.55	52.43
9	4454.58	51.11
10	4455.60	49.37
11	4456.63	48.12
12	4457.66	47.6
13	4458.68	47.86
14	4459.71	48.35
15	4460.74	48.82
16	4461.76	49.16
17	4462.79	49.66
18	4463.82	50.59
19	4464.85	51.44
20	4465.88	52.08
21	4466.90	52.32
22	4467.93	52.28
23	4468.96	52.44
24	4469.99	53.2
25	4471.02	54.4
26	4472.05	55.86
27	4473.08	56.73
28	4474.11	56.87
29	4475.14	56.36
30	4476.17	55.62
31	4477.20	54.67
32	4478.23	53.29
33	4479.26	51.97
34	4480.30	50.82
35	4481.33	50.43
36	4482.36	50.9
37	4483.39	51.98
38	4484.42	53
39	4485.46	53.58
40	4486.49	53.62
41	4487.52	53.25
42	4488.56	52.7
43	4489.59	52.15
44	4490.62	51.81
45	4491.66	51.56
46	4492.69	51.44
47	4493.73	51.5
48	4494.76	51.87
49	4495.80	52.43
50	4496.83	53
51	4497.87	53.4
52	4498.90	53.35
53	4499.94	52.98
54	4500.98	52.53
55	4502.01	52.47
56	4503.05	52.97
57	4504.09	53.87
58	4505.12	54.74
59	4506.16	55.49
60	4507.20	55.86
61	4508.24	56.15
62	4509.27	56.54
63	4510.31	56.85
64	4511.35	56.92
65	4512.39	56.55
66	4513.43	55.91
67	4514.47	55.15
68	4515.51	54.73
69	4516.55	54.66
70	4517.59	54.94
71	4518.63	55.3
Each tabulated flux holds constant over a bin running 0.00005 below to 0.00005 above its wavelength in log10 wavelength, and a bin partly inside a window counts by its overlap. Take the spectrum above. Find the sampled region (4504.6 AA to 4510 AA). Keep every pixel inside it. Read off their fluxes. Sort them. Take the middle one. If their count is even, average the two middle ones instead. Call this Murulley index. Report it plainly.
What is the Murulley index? 55.9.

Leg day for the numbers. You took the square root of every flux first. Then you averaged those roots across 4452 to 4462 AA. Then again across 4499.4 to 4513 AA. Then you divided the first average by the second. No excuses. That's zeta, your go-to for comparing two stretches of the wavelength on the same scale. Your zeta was 0.950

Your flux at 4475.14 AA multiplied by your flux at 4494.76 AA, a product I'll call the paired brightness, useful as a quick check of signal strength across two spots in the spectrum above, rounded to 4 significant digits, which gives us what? 2923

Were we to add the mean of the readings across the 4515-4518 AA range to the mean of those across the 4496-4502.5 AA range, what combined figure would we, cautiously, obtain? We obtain 108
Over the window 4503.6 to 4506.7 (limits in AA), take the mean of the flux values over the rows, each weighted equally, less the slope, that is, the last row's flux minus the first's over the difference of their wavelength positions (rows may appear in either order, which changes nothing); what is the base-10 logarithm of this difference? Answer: 1.73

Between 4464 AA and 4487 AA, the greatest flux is 56.87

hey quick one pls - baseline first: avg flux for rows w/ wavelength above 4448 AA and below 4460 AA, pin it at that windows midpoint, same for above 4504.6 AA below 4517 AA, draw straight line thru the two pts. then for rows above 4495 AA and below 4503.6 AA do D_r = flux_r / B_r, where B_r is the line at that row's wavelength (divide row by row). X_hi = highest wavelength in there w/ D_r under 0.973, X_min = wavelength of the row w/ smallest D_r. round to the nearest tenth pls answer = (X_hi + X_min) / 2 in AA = 4502.5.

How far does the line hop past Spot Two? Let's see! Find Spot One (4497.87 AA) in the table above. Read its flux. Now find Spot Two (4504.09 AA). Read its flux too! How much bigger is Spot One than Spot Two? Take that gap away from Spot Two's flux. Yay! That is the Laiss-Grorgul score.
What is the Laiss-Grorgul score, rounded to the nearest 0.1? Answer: 54.3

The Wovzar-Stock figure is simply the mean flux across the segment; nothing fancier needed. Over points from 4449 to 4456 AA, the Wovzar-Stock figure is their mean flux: 51.6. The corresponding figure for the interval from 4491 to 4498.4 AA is 52.2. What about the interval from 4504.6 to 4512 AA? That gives 56.1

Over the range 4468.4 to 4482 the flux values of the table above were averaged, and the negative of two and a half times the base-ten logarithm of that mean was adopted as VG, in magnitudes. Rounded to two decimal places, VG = -4.33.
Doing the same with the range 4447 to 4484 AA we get -4.29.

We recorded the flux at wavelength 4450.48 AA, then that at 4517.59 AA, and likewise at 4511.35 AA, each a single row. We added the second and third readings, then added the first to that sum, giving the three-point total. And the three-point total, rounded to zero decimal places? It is 164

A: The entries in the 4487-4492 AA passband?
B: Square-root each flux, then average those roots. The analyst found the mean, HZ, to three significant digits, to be 7.23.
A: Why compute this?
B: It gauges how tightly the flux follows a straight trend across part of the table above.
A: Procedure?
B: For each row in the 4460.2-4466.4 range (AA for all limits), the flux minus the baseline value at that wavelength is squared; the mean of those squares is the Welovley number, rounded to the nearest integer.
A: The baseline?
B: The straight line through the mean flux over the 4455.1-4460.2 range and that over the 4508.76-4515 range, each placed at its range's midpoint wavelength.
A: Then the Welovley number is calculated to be 2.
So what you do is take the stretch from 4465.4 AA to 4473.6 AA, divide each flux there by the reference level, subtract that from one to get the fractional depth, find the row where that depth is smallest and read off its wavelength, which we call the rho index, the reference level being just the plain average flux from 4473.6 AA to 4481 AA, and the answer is 4473.08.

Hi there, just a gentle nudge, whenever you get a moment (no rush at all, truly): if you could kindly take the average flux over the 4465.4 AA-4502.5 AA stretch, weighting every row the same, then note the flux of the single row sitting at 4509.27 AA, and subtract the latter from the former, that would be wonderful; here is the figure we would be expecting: -3.5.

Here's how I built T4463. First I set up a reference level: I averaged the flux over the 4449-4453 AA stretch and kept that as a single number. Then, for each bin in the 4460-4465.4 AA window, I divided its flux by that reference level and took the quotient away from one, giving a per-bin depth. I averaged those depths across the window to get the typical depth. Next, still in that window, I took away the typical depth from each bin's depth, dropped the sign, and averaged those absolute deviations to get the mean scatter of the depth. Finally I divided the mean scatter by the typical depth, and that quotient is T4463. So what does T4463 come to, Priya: 0.4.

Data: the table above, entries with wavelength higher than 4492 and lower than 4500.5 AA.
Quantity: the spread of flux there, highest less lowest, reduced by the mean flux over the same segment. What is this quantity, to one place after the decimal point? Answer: -50.5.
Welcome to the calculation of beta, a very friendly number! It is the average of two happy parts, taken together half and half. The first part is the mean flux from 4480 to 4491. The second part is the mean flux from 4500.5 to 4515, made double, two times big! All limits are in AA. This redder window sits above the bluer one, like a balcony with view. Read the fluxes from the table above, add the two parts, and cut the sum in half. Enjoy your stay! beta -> 81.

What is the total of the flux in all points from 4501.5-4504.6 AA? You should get 159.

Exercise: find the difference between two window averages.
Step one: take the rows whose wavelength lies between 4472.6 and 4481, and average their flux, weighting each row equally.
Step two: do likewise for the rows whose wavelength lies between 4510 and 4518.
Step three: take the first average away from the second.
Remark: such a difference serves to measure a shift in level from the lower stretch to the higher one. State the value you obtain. 1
